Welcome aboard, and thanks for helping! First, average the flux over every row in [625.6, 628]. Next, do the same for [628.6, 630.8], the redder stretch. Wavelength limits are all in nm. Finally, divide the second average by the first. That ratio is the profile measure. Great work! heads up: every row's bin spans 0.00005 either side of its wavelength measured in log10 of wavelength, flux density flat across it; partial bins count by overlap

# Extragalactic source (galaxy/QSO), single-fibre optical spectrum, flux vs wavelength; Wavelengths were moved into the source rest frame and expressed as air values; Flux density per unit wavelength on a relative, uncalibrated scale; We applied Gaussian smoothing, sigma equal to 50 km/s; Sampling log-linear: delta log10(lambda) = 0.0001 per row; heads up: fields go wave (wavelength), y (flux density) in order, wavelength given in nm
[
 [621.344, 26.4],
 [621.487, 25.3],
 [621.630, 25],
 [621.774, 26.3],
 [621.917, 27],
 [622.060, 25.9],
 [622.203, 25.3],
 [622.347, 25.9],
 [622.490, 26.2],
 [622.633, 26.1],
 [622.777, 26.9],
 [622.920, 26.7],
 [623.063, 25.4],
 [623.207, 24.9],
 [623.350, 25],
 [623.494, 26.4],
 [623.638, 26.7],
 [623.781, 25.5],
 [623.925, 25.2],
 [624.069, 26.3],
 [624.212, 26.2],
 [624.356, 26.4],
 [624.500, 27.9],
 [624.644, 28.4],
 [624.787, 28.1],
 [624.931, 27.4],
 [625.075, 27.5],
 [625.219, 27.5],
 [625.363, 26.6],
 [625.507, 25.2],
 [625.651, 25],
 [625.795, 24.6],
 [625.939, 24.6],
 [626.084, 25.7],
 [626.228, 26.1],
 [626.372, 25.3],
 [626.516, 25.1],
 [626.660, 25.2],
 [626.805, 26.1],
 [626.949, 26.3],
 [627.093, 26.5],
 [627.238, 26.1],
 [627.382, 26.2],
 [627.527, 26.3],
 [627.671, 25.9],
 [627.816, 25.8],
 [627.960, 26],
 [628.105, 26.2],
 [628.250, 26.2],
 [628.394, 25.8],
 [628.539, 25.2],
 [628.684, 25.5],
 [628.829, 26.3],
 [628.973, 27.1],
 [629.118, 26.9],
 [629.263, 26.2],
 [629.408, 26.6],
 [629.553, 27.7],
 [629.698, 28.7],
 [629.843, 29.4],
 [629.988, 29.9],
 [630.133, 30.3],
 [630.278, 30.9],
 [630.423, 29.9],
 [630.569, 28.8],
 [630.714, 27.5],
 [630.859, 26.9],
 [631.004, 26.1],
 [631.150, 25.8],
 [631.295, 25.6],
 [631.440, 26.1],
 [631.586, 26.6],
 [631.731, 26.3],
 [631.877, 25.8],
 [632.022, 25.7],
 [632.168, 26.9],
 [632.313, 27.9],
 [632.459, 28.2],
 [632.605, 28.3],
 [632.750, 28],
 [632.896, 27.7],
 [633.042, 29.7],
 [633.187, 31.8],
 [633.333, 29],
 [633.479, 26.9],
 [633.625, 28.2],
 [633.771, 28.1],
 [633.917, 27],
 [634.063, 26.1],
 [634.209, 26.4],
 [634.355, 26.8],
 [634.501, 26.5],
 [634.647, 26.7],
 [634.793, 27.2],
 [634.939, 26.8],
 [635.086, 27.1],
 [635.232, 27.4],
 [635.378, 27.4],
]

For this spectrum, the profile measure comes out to 1.09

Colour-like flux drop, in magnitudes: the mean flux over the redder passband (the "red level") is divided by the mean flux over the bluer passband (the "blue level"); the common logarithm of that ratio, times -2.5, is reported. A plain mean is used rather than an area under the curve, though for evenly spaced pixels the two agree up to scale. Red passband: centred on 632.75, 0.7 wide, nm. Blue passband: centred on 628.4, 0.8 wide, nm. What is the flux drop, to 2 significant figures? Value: -0.10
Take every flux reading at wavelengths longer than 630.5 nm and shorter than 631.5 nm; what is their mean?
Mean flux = 26.7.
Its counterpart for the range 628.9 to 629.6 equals 26.9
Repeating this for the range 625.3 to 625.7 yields 25.6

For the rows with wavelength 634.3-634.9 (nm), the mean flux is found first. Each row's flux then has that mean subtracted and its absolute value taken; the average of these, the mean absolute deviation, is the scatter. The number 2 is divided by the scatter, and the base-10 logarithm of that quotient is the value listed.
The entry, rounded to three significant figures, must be 1.00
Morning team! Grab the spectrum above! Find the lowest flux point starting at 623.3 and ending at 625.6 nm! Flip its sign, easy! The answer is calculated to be -25.0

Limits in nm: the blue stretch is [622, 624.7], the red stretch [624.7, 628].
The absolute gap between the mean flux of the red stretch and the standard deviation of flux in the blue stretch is 25.2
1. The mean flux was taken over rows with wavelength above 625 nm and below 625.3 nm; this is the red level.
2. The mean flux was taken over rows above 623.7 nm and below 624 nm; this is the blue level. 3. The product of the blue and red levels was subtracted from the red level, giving -670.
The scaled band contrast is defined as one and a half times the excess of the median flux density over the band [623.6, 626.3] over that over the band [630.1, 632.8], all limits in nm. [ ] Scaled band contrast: -0.9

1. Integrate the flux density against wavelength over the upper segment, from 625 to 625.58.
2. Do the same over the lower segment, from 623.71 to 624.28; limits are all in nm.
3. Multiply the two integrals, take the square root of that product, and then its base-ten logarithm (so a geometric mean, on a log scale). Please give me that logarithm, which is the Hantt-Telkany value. 1.18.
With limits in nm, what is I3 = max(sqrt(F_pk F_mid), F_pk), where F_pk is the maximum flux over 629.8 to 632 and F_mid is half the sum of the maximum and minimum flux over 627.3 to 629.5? 30.9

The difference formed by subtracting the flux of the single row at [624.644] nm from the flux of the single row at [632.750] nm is -0.4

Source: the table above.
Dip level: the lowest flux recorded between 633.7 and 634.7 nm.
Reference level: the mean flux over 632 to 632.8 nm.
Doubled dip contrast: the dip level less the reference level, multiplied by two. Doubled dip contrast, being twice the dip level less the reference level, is -3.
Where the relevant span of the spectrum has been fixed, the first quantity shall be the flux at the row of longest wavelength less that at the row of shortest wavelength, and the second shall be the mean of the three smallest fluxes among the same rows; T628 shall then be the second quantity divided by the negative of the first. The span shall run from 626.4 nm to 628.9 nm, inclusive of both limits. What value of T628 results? -21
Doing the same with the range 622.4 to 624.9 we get -13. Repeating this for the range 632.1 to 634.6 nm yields 66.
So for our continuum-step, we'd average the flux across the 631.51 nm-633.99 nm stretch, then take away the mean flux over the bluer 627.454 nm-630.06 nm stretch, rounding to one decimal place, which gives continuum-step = 1.0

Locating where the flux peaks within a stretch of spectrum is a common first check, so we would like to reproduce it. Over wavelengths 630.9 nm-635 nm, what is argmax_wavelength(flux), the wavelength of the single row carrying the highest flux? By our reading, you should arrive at 633.187 nm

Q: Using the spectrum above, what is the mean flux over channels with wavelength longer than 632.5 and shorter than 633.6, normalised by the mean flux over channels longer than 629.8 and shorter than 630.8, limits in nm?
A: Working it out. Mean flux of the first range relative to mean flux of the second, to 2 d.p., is 0.97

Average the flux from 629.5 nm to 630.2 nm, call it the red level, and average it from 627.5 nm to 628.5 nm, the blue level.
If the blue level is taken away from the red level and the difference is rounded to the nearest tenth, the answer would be 3.2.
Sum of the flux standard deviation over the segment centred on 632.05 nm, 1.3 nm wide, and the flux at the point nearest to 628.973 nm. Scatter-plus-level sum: 28.1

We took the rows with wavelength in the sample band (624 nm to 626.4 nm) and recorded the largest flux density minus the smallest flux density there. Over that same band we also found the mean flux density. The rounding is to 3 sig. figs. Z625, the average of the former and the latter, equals 15.1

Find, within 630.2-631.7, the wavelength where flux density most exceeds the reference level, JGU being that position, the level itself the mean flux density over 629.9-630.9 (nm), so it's 630.278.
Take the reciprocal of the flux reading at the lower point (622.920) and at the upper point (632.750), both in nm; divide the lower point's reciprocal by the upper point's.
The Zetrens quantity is 1.05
